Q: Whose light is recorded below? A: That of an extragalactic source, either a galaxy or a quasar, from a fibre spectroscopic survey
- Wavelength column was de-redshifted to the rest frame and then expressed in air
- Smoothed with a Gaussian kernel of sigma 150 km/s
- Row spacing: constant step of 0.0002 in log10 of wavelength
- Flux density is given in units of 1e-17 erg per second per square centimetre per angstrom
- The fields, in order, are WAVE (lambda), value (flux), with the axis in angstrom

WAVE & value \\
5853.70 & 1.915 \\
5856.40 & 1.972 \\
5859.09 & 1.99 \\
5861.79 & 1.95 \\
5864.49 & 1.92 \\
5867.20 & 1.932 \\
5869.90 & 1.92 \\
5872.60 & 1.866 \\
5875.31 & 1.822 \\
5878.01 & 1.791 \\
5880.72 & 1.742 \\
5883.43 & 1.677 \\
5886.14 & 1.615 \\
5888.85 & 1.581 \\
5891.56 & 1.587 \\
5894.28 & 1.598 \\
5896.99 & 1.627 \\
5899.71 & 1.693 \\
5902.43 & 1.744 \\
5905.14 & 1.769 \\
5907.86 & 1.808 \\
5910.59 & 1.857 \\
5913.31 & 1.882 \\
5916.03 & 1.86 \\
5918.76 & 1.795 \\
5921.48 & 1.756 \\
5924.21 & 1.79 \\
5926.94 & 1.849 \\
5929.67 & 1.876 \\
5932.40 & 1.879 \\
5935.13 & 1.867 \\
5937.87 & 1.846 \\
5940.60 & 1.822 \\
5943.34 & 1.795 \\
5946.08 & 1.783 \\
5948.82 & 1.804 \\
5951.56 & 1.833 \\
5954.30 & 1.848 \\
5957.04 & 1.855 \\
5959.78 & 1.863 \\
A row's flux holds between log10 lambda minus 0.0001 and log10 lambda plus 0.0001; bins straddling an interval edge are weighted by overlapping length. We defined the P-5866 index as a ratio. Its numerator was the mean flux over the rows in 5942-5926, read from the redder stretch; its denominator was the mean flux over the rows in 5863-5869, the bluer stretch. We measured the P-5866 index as 0.96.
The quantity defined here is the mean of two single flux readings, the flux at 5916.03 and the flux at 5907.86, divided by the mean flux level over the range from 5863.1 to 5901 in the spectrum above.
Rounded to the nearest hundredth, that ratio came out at 1.05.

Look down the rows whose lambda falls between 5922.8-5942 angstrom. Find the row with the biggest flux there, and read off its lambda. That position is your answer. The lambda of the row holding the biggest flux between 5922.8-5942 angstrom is 5932.40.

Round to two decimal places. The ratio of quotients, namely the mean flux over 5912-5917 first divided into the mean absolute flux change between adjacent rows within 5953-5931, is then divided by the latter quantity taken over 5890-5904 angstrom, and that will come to 0.28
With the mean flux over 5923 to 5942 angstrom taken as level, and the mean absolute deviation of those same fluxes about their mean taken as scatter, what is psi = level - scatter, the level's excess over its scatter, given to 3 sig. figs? 1.82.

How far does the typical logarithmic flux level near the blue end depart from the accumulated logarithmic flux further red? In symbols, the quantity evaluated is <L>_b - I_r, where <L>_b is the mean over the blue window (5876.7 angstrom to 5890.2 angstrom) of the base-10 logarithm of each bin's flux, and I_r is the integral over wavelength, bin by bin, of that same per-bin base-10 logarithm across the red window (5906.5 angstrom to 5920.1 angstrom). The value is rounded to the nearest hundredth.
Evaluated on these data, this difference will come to -3.38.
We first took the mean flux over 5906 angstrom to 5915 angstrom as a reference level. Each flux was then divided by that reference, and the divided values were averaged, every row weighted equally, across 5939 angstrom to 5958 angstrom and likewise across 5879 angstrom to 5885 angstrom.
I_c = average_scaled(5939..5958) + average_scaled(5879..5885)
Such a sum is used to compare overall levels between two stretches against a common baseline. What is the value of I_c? 1.91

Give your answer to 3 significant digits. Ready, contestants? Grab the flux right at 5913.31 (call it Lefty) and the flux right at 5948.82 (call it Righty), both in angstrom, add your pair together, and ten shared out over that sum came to 2.71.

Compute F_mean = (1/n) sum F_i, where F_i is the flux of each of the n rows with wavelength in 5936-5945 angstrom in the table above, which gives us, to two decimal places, 1.82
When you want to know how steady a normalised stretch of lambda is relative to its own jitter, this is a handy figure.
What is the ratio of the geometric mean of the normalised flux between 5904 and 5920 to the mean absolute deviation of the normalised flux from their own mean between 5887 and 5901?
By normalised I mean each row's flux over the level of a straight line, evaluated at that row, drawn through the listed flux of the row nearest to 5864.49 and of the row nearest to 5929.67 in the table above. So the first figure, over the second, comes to 51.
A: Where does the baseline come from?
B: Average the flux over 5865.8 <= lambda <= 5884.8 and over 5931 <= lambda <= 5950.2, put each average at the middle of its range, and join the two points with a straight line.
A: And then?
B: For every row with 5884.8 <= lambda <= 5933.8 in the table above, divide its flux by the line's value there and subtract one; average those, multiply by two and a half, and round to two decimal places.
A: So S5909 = -0.10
